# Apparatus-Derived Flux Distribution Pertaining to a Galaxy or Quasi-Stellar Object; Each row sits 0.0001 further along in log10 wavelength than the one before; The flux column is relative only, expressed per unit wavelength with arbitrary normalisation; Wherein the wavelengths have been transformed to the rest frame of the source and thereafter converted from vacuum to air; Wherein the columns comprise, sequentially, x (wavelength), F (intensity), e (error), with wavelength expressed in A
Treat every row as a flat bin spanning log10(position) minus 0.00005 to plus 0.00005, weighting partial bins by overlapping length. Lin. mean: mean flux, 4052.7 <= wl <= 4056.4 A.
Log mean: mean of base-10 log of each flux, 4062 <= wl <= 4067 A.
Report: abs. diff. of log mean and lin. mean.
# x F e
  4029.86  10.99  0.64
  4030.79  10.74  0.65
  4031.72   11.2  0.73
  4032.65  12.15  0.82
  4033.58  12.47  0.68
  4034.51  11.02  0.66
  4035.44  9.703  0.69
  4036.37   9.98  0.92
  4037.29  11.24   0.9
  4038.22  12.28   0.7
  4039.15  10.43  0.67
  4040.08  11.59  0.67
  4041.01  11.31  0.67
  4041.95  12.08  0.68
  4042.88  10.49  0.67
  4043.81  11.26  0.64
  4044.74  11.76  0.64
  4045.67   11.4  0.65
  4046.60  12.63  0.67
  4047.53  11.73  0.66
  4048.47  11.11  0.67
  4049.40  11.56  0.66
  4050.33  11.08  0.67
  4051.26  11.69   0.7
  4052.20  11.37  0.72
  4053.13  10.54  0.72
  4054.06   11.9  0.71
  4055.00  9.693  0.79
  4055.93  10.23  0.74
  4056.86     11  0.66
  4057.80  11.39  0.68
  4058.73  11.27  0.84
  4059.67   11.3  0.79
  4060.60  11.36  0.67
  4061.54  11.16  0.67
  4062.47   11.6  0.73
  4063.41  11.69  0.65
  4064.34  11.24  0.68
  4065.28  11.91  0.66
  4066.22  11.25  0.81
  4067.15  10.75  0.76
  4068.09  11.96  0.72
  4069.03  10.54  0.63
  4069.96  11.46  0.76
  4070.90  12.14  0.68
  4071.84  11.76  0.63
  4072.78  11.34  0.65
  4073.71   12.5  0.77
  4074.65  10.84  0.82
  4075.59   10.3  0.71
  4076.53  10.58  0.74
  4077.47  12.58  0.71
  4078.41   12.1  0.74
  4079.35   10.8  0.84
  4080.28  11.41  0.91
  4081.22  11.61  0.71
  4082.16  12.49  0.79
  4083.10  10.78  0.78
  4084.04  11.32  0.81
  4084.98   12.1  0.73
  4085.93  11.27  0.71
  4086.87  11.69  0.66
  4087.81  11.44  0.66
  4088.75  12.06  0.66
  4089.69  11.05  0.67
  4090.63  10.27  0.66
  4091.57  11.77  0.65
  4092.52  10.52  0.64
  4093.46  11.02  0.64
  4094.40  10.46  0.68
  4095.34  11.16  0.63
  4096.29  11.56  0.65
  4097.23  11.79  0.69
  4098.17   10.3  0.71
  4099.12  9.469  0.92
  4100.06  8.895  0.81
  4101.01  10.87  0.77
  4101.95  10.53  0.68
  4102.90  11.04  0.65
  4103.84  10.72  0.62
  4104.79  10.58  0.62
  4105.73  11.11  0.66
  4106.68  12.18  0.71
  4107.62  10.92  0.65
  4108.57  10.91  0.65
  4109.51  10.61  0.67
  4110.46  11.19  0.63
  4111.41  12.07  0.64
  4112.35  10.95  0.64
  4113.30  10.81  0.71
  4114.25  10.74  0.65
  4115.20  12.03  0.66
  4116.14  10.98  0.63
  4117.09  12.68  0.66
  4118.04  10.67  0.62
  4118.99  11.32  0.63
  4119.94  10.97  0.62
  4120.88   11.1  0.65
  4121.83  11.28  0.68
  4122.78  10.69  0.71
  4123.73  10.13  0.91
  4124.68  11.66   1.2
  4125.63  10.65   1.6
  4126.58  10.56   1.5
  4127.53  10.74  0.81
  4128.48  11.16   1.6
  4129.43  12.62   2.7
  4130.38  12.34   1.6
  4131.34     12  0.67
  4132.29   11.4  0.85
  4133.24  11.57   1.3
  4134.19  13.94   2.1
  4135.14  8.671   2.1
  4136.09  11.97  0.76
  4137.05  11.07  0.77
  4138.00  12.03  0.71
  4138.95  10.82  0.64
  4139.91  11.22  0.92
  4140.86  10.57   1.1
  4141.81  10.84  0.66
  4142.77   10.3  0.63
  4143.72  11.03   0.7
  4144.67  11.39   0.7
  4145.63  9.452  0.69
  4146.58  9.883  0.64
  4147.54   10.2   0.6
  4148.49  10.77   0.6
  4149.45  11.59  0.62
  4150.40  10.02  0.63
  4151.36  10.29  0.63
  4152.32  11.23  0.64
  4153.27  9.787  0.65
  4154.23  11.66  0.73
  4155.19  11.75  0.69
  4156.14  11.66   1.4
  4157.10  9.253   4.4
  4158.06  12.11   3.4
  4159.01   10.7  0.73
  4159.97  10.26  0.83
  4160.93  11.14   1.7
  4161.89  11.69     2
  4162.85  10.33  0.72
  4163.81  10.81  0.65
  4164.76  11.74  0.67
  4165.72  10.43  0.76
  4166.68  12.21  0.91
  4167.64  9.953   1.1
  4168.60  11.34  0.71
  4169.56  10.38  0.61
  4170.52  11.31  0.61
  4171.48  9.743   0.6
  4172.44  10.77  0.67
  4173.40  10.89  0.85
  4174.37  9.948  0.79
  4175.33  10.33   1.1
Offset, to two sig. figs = 9.5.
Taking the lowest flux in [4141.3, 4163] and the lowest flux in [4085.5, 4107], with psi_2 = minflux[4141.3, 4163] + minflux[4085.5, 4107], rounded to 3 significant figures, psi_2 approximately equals 18.1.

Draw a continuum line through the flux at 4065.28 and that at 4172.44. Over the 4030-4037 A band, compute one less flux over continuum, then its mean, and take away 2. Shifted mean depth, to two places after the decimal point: -1.90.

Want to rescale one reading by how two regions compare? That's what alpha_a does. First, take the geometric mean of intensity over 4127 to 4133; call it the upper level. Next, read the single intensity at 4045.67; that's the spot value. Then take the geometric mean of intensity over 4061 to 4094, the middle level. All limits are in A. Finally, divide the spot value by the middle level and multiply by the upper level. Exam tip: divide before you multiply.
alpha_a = 11.7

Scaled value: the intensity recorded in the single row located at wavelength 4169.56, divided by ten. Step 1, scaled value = 1.04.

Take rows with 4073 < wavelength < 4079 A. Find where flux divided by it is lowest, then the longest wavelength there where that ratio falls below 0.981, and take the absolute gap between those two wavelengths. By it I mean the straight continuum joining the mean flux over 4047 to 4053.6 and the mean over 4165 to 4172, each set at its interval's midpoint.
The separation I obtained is 0.9 A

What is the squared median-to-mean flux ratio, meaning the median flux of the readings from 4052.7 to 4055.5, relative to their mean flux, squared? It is 0.97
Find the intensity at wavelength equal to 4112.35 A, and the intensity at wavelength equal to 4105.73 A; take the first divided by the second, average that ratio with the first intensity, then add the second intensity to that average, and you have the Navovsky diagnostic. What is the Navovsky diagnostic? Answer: 17.1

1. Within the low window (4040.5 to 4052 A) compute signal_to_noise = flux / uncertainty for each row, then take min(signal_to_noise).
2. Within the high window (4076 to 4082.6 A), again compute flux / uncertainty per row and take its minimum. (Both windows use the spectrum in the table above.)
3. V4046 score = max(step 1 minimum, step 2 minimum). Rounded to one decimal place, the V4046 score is 15.7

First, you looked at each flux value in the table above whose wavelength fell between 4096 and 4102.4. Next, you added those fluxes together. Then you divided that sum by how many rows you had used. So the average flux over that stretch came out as 10.5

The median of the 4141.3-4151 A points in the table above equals 10.5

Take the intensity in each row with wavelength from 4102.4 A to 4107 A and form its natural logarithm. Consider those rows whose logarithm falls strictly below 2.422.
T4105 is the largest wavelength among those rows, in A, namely 4105.73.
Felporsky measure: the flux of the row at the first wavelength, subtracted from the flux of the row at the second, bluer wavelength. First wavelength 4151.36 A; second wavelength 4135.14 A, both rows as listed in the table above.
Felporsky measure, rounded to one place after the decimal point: -1.6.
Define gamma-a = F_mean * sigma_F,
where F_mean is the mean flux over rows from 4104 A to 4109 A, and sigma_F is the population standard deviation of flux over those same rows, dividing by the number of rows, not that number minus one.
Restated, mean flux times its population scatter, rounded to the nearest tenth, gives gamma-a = 6.1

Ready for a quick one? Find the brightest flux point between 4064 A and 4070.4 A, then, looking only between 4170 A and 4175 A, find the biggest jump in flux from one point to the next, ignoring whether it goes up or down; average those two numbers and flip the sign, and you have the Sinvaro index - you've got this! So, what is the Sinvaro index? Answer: -6.76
